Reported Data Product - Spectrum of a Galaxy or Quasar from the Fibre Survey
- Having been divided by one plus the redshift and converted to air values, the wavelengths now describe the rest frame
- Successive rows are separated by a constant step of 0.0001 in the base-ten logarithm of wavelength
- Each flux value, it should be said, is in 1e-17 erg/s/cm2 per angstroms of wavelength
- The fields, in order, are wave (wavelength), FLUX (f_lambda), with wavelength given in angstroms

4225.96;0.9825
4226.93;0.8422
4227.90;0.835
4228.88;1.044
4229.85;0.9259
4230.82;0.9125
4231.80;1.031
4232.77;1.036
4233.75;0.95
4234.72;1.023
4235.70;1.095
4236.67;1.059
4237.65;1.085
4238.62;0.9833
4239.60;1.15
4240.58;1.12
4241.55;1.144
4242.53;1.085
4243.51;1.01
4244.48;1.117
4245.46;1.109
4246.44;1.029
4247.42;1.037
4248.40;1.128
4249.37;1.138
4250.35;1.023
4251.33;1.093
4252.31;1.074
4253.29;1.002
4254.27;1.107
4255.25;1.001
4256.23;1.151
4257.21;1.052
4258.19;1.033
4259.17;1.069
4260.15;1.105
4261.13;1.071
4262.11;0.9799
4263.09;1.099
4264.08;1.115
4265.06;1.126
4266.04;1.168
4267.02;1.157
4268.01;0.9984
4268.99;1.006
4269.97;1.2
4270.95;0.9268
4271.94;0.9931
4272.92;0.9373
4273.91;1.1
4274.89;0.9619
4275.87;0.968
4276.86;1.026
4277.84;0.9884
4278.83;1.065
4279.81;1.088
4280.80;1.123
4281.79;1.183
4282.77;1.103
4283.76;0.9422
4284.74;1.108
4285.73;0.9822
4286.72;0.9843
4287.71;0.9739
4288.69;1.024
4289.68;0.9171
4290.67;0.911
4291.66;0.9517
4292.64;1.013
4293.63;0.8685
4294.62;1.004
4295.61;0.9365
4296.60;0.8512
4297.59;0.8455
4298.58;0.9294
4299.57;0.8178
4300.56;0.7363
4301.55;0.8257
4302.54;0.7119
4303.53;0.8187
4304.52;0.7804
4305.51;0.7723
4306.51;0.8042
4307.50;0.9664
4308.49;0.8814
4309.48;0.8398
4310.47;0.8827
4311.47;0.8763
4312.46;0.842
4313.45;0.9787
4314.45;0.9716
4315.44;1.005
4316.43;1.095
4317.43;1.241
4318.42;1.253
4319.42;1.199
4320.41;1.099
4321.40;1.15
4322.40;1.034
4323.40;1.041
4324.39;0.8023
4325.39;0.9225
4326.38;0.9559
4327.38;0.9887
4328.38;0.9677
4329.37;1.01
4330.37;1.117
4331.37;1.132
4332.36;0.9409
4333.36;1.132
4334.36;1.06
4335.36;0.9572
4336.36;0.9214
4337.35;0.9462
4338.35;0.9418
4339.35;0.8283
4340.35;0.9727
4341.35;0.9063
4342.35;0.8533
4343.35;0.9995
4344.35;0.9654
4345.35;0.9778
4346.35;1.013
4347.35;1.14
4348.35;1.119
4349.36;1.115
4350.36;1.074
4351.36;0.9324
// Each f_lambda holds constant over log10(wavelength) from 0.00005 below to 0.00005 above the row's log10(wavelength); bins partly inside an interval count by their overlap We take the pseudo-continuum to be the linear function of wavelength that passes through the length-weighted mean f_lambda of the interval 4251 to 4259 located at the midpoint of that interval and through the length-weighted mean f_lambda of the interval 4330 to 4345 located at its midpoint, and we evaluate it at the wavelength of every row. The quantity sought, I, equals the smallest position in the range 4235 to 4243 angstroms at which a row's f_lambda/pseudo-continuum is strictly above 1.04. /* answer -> 4239.60 angstroms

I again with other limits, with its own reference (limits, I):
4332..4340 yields 4333.36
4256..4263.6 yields 4256.23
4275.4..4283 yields 4279.81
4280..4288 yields 4280.80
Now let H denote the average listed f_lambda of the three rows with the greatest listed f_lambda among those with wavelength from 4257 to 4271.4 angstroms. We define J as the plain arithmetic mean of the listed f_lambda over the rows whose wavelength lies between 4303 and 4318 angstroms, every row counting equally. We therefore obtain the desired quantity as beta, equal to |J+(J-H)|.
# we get 0.7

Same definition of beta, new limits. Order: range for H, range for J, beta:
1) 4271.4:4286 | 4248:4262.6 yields 1.0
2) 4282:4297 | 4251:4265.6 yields 1.1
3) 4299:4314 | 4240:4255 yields 1.2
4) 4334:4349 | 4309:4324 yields 1.0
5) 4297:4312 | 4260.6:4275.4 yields 1.2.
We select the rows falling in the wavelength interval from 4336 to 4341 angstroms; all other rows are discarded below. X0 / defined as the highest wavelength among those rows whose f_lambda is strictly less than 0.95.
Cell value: 4339.35 angstroms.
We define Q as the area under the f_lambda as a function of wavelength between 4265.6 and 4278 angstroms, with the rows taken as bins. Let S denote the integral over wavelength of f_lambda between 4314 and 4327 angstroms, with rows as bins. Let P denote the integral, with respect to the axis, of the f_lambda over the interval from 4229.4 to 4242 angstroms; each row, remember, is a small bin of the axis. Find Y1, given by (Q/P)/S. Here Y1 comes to 0.071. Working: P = 13.1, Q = 12.8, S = 13.77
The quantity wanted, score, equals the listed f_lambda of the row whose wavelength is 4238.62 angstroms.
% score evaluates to 0.9833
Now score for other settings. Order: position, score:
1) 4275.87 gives 0.968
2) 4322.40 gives 1.034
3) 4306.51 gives 0.8042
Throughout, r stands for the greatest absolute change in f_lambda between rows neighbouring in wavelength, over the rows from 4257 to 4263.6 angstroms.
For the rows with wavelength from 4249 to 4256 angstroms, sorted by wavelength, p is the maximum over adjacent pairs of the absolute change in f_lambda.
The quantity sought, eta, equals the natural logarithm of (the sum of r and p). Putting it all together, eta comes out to -1.45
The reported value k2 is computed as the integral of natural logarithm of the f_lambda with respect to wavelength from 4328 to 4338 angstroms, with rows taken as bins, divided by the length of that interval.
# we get 0.01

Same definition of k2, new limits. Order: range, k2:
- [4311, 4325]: 0.03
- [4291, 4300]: -0.09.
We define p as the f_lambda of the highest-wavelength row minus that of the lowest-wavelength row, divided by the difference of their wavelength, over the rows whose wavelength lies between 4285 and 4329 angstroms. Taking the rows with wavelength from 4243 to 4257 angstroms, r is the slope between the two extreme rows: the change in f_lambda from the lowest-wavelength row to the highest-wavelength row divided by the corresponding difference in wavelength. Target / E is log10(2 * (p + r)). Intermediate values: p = 0.000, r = 0.011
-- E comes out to -1.7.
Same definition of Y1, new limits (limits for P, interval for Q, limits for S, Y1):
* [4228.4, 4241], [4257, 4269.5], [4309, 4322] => 0.077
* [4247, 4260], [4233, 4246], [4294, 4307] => 0.092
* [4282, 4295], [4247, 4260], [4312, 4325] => 0.079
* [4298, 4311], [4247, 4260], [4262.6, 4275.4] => 0.095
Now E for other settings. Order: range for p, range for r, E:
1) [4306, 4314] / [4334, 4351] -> -1.3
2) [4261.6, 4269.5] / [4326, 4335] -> -1.5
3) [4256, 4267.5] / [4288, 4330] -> -3.4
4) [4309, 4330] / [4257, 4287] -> -1.9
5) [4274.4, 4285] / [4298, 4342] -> -1.5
